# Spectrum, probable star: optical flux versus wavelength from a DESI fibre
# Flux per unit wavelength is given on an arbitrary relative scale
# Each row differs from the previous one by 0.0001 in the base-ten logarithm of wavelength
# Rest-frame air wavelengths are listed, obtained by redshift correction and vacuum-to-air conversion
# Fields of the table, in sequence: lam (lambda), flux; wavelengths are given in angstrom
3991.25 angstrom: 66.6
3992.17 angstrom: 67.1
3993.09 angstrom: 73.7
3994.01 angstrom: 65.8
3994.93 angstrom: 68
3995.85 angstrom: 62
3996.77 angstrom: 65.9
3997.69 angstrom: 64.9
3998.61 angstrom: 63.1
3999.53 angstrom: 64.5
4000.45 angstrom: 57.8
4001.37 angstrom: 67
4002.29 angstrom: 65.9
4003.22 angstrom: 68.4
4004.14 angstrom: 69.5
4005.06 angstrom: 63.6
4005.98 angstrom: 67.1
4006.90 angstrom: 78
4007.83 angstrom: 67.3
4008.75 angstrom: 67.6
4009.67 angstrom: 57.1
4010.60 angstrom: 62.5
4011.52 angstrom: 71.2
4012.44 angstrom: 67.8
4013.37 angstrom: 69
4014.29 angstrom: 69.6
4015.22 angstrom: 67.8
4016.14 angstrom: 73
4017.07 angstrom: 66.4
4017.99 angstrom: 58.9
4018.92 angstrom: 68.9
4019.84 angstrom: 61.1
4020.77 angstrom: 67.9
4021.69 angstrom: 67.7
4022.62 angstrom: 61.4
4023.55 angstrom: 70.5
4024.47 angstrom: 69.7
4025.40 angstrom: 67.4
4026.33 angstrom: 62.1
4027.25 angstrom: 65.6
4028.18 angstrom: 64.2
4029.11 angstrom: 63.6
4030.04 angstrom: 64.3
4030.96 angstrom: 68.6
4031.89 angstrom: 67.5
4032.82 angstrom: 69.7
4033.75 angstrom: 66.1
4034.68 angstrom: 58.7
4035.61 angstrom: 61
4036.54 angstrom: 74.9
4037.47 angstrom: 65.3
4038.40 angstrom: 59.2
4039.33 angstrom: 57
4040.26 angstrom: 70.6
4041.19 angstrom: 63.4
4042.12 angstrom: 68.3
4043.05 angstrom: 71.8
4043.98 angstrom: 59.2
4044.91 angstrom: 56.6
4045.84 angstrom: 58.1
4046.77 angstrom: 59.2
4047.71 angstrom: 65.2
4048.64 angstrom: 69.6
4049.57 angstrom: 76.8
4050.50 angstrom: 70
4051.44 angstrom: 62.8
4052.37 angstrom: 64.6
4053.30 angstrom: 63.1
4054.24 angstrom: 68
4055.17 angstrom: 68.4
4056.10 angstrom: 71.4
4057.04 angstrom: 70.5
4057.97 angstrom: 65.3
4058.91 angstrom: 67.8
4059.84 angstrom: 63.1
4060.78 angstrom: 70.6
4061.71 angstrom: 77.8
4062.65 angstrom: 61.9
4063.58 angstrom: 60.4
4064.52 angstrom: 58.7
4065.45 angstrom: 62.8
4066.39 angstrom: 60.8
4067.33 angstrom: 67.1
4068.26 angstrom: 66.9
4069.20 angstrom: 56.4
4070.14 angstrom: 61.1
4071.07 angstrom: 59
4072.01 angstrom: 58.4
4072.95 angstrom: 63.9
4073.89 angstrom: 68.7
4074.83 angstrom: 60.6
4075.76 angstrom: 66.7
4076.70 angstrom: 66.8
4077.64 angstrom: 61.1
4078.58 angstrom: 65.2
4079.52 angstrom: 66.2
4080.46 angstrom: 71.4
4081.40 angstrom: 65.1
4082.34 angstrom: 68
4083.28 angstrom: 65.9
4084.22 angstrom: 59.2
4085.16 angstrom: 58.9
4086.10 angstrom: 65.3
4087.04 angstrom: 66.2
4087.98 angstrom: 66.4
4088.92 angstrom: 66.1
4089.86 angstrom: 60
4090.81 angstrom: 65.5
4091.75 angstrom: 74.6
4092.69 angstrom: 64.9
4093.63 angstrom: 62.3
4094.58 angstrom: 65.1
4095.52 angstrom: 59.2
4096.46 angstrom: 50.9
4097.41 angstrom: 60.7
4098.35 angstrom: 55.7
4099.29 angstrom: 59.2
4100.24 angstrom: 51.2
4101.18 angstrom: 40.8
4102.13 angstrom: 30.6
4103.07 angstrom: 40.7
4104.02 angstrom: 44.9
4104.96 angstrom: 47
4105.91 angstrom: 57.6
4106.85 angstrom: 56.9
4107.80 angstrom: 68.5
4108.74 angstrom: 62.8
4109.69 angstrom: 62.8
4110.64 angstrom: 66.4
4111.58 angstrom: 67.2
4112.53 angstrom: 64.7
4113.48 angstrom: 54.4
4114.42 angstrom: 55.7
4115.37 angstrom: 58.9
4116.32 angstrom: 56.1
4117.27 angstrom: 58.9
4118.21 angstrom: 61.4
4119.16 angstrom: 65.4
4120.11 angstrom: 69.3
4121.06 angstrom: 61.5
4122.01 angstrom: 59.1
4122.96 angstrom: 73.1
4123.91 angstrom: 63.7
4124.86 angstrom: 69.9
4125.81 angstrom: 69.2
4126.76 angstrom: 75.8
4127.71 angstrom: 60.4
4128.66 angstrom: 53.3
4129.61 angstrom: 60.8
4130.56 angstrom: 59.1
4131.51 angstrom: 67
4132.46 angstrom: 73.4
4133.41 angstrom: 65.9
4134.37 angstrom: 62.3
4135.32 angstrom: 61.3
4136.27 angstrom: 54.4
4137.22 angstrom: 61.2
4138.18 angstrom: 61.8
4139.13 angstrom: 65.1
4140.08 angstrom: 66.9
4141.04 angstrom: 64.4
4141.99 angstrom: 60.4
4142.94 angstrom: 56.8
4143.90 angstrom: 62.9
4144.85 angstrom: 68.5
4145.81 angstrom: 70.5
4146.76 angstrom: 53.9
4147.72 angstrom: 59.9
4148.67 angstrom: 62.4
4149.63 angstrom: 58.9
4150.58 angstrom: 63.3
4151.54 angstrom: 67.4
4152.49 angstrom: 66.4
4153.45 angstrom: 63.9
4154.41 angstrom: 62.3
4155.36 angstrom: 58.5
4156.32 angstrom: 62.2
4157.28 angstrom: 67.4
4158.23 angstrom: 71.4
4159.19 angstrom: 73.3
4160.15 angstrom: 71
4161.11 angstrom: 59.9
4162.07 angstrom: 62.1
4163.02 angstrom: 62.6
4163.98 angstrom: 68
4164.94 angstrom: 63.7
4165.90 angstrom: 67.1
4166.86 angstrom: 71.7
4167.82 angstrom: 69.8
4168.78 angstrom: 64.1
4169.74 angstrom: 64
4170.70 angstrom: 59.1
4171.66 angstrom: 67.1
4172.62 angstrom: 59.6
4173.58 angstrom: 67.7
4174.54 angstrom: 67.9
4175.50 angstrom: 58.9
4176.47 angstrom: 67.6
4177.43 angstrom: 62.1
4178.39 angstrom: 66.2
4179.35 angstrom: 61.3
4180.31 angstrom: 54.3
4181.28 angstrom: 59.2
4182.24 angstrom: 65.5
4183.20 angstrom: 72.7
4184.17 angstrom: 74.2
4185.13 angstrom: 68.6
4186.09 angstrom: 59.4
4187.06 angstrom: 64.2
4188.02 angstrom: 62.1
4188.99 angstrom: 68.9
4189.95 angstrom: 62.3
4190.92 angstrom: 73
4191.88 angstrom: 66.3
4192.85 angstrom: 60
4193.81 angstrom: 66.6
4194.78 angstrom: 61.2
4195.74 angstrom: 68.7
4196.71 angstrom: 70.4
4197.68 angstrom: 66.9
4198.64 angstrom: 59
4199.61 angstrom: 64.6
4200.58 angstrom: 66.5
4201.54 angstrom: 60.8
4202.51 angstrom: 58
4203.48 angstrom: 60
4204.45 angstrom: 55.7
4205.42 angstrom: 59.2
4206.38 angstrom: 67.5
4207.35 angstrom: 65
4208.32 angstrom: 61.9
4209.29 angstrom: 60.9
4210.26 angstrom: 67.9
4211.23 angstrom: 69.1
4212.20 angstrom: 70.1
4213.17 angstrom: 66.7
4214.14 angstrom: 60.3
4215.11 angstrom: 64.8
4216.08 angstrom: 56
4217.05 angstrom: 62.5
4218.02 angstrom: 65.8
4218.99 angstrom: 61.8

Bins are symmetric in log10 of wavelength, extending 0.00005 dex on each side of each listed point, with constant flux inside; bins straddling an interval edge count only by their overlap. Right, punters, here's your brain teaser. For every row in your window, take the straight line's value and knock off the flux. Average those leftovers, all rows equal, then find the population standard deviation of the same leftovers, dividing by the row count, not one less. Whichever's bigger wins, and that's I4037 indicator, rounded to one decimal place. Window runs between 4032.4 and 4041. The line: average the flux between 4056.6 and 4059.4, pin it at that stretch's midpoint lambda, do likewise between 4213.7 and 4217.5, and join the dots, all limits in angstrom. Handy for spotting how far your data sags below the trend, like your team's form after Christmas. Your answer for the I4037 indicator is 5.8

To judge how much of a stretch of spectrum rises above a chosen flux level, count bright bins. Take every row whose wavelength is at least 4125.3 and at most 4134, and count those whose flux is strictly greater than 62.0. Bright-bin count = 5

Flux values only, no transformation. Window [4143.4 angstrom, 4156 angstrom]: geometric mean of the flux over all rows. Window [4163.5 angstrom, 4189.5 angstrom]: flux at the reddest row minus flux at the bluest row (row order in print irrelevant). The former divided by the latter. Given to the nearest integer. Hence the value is 70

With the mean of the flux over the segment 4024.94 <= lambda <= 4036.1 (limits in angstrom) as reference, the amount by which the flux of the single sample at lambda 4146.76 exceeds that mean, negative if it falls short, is -11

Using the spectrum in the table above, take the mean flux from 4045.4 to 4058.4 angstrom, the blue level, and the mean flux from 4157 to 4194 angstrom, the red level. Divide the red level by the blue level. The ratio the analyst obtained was 0.98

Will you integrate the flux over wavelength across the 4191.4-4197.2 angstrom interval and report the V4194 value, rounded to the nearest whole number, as 380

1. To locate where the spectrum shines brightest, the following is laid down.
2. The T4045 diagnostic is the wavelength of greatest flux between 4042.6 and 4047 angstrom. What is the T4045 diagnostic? 4043.05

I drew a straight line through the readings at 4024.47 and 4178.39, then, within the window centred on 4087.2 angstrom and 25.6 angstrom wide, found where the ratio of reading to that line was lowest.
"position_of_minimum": 4096.46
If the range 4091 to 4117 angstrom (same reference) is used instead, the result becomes 4102.13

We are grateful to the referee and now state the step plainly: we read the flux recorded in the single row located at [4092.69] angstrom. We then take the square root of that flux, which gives 8.06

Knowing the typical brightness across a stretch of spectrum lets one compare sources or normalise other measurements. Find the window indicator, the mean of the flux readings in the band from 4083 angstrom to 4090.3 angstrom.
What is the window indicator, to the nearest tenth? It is 63.5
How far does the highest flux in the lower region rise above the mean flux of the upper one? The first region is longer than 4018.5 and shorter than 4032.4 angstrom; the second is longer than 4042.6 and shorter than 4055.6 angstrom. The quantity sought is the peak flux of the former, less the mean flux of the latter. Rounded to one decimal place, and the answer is 5.3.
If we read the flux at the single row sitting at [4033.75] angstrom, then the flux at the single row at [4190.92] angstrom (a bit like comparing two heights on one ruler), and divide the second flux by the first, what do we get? 1.10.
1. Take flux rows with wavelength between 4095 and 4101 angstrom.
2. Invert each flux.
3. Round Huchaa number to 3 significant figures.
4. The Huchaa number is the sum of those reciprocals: 0.107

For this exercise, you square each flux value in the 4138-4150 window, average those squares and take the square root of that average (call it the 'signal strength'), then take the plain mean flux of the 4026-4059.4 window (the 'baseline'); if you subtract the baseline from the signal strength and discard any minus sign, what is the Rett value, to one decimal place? 2.9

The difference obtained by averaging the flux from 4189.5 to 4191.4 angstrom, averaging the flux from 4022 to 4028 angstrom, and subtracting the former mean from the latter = -2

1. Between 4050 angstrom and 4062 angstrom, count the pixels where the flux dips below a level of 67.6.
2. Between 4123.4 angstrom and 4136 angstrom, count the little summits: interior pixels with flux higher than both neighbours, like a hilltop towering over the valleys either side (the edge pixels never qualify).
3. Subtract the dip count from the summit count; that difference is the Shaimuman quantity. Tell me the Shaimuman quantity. -1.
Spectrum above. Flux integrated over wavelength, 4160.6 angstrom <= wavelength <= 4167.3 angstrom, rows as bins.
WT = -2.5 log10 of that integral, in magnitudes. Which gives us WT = -6.60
